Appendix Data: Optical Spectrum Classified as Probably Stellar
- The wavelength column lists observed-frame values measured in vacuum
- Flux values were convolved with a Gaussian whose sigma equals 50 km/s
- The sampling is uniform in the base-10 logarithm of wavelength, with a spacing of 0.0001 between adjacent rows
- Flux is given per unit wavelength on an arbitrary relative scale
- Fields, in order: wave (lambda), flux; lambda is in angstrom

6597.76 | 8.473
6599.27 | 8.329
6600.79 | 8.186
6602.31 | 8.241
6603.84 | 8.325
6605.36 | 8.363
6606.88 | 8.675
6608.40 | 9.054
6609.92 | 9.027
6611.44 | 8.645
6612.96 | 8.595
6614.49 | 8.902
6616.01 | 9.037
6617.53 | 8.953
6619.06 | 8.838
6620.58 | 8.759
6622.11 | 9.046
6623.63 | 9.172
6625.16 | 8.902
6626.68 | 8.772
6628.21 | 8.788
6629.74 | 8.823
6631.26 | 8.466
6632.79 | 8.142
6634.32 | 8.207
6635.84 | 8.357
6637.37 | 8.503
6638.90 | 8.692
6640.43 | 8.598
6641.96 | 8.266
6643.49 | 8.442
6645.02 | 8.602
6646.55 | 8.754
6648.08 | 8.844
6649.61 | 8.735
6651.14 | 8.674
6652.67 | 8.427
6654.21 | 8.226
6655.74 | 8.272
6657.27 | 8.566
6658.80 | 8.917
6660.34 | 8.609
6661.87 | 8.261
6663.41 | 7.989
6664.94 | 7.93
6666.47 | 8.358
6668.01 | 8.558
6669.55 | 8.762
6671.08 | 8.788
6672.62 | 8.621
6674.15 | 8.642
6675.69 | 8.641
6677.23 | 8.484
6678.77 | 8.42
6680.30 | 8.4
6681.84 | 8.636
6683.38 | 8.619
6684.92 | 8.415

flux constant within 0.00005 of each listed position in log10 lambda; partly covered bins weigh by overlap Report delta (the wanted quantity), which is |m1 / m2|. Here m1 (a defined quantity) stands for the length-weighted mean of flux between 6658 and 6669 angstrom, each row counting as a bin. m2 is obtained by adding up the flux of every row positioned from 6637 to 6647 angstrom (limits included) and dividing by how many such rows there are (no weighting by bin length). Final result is 0.98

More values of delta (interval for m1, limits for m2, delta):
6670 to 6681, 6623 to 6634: 0.98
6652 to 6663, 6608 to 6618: 0.95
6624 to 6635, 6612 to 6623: 0.97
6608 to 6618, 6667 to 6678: 1.03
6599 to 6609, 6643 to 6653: 0.98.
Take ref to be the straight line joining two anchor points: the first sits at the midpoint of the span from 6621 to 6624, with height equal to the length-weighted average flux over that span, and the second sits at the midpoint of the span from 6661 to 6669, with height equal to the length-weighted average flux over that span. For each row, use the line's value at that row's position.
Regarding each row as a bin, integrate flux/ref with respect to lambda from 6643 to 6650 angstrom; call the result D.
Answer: 7.1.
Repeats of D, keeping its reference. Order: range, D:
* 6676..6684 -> 8.6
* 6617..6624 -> 6.9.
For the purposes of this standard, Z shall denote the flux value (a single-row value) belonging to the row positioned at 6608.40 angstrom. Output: 9.054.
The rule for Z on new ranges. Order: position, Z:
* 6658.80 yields 8.917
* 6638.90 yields 8.692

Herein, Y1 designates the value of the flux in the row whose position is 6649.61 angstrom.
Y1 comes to 8.735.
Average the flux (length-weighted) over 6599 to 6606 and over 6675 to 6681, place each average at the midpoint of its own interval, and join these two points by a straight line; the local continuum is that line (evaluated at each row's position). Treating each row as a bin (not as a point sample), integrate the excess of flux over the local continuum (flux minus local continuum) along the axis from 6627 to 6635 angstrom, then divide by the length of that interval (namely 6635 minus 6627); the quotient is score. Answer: 0.15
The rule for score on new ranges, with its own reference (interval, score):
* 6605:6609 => 0.43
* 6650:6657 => 0.01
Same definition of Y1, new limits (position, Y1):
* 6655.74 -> 8.272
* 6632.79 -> 8.142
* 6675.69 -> 8.641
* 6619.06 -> 8.838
